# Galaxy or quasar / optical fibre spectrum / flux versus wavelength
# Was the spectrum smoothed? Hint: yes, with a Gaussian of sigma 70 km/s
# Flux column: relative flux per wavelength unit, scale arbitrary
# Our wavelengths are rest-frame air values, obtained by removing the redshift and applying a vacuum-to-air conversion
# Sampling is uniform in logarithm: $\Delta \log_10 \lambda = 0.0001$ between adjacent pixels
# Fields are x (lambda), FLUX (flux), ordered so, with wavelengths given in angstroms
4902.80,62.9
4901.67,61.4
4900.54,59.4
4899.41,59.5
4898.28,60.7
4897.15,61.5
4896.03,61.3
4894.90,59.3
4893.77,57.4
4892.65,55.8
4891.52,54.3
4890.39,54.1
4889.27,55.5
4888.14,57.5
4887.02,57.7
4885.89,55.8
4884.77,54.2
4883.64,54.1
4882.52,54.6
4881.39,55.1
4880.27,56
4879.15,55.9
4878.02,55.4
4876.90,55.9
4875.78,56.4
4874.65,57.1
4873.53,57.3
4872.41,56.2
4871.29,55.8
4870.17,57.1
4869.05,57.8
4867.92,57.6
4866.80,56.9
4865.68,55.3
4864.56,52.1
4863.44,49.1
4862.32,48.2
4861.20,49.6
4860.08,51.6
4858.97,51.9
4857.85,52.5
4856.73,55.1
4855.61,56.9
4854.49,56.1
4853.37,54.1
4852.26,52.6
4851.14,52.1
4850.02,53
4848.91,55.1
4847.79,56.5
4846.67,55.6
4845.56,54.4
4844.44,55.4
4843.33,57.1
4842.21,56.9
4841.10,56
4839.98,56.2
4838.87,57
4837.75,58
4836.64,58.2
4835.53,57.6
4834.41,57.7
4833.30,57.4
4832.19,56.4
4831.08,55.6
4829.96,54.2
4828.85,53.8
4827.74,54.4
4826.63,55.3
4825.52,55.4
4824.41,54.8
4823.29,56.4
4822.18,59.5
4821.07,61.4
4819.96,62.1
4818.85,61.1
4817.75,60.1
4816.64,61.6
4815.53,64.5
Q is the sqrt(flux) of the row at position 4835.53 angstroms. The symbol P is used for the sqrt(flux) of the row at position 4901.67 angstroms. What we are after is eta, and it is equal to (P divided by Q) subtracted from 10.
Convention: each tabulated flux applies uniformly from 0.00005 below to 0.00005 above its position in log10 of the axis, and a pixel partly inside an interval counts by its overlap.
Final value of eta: 8.968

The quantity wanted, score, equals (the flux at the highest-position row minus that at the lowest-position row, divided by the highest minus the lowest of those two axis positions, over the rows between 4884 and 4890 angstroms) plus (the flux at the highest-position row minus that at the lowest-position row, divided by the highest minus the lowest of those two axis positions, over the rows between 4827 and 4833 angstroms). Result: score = 0.7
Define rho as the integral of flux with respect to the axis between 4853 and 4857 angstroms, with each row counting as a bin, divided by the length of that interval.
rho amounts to 55.6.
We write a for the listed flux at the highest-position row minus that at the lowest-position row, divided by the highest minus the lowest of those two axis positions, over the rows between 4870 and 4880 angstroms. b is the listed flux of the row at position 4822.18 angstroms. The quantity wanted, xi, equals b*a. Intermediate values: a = -0.1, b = 59.5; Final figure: -8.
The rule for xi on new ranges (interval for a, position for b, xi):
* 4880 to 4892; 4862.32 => -7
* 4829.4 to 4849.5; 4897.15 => 3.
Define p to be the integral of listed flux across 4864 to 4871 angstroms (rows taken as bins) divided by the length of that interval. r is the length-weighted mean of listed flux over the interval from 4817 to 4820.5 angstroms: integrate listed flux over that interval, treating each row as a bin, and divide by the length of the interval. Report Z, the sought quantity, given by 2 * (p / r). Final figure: 1.83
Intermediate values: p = 56.1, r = 61.3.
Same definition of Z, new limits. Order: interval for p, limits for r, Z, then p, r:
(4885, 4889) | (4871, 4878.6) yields 2.01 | 56.7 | 56.3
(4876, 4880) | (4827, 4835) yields 2.01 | 55.8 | 55.6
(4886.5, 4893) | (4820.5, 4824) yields 1.90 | 55.8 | 58.8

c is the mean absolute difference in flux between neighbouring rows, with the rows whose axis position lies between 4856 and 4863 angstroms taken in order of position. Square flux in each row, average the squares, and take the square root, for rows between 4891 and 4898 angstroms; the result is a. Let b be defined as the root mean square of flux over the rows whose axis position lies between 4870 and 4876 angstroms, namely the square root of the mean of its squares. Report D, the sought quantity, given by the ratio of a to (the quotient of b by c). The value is 1.4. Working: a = 58.3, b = 56.7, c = 1.4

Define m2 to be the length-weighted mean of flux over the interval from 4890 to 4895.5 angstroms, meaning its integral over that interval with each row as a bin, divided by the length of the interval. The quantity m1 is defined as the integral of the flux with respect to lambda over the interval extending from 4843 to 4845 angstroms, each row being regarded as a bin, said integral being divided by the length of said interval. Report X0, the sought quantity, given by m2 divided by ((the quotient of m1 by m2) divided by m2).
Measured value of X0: 3158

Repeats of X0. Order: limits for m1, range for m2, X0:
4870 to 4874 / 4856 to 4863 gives 2426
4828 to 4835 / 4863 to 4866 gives 2527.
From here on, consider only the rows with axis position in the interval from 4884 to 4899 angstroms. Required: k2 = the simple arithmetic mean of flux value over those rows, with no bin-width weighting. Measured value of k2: 57.3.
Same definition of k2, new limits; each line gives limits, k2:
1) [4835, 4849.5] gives 56.5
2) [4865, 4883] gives 56.3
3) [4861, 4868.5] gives 52.7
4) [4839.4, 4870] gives 54.3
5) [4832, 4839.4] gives 57.5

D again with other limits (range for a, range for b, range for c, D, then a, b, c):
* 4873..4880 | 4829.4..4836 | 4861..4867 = 2.0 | 56.3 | 56.5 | 2.0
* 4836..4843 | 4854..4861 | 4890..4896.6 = 1.5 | 57.1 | 54.1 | 1.4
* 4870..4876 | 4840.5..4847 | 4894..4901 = 0.9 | 56.7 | 55.9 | 0.9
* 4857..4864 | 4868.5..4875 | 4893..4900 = 1.1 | 50.5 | 56.9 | 1.2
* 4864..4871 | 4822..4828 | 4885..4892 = 1.1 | 56.2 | 56.0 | 1.1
